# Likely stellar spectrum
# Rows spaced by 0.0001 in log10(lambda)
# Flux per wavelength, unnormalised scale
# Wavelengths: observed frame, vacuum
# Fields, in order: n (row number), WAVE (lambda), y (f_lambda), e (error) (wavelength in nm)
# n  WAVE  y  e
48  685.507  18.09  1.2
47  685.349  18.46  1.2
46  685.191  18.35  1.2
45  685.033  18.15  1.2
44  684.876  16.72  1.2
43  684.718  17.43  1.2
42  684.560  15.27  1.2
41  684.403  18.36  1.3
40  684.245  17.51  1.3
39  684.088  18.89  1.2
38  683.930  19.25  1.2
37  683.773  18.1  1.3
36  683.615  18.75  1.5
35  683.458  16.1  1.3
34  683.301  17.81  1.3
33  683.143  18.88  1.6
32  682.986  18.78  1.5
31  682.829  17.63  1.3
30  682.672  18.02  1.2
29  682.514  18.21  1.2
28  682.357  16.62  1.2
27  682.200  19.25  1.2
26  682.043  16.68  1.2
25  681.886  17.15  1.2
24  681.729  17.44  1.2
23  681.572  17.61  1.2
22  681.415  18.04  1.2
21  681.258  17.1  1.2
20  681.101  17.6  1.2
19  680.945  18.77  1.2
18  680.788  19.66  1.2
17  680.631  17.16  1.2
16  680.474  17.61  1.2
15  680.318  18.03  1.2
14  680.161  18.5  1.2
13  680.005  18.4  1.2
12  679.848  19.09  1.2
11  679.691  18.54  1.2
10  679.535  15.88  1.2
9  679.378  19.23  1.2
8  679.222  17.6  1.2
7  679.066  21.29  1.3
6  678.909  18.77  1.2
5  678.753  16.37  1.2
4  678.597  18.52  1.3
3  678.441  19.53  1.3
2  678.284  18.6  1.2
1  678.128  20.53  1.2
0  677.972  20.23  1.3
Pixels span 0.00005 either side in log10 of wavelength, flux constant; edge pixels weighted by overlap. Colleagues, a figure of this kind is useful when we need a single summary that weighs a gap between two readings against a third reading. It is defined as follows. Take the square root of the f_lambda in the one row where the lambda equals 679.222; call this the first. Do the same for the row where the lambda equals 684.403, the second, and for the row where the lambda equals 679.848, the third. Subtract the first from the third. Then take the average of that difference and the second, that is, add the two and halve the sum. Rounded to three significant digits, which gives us 2.23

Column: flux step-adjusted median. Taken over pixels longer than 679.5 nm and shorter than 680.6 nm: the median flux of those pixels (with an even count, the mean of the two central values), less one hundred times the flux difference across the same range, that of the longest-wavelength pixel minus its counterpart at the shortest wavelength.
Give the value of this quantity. -155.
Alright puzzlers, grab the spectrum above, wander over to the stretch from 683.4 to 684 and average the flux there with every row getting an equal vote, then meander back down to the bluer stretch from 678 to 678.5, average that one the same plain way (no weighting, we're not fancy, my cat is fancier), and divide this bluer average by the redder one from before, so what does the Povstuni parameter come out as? 1.08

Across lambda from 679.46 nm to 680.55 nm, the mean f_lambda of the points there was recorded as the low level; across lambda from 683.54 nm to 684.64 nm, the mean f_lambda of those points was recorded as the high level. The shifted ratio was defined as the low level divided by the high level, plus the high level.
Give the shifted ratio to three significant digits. 19.0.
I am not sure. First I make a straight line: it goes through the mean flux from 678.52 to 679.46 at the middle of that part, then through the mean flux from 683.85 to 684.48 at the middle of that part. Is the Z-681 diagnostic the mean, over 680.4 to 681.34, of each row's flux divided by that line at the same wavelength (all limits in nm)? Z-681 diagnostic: 0.968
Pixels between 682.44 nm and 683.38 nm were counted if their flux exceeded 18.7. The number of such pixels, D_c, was 2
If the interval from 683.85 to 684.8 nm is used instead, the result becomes 2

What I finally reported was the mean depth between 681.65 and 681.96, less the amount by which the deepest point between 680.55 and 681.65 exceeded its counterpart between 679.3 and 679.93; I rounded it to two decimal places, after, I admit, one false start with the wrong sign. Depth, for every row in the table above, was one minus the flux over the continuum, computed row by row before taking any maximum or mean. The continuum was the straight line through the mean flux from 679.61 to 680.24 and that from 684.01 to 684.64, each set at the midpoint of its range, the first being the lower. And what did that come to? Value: 0.13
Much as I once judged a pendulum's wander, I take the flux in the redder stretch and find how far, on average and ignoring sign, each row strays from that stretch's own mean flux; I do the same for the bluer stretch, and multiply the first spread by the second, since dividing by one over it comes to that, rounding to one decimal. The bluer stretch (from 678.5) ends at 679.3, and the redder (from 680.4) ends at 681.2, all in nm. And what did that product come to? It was 1.0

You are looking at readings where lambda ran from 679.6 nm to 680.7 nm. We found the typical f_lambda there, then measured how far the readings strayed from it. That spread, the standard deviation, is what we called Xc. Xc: 0.6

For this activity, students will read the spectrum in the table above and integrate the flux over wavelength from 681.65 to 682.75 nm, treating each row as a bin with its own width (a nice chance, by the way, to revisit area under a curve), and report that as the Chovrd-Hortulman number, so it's 19.4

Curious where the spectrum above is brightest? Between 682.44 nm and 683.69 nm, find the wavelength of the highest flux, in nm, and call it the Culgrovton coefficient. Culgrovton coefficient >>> 683.143 nm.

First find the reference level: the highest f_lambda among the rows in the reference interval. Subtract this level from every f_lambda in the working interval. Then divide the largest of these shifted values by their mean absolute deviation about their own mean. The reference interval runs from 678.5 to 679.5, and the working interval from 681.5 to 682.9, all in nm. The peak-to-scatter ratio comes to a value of -3.51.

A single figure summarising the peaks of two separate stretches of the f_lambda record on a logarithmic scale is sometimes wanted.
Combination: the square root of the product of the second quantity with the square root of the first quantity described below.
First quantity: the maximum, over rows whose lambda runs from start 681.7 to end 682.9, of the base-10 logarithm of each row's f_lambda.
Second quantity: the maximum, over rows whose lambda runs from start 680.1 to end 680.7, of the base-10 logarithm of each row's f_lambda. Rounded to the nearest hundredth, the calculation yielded 1.20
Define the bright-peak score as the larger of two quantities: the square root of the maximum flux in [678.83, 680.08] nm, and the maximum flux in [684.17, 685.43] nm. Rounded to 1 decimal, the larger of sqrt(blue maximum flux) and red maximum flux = 18.5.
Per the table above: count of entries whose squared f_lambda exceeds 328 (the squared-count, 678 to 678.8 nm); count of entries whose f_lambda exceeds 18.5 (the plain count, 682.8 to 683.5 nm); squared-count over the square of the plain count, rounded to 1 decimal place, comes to 1.0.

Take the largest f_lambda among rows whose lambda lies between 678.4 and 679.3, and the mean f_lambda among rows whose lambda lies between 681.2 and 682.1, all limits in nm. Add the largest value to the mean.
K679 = 38.6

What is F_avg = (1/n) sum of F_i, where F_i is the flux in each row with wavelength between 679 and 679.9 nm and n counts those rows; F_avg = 18.6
